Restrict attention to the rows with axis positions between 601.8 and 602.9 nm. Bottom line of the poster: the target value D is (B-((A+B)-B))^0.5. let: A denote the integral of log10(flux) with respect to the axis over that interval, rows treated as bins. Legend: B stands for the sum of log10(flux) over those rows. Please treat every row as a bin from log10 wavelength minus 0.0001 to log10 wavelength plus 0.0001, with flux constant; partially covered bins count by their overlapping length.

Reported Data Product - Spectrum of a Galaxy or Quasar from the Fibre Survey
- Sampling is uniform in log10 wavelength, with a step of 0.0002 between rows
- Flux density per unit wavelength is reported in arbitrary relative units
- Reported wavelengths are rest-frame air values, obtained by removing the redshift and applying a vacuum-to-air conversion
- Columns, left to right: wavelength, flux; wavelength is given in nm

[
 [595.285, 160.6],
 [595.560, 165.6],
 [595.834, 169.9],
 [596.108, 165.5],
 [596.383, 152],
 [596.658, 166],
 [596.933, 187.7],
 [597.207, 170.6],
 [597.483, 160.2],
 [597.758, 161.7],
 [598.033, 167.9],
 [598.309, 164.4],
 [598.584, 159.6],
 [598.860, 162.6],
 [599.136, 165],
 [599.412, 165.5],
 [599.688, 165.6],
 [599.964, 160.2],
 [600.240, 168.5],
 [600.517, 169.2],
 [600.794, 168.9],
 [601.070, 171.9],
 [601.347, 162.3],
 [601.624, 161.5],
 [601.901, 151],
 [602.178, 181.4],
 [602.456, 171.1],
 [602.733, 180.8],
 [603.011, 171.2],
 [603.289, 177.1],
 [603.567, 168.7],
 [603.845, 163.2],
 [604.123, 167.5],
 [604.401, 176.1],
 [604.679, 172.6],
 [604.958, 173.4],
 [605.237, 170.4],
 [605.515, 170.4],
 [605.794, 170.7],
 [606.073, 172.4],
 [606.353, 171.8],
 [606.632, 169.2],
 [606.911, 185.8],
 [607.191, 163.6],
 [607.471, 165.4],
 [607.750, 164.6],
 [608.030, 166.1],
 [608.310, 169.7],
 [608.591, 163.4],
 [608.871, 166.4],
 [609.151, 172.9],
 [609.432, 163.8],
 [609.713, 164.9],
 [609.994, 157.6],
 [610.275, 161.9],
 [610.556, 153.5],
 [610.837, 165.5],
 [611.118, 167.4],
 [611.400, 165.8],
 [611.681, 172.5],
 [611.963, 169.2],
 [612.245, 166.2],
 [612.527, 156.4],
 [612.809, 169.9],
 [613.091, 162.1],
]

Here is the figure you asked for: 2.54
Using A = 2.5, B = 8.9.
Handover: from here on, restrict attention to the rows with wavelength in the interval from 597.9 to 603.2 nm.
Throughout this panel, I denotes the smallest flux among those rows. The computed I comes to 151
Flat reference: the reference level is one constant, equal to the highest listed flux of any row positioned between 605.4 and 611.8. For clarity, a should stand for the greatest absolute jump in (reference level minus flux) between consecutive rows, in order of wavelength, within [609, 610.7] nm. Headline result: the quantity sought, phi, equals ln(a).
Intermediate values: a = 9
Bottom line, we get 2.2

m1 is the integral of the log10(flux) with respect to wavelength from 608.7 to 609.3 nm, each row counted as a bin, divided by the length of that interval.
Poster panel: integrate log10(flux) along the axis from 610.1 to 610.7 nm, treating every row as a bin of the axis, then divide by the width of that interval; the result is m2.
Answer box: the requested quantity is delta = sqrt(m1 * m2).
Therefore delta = 2.21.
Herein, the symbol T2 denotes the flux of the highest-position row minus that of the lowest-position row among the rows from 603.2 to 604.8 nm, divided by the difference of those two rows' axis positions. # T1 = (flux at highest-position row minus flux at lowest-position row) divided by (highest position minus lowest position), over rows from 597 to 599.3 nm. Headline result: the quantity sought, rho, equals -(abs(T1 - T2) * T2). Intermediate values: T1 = -2.9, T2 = -3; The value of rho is 1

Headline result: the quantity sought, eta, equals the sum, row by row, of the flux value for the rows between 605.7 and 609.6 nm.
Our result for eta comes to 2366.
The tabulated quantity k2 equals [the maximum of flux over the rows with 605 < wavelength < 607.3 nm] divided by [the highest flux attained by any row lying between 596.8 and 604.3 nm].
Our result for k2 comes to 0.99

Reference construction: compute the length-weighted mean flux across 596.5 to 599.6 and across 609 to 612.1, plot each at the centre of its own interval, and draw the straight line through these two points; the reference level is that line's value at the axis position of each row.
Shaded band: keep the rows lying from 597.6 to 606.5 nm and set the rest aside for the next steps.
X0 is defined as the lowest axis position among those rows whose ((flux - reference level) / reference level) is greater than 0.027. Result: 601.070 nm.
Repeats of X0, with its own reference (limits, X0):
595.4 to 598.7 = 596.933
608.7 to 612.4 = 609.151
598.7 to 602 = 601.070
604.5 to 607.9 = 604.679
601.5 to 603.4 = 602.178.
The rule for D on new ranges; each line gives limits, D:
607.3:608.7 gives 2.83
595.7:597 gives 2.87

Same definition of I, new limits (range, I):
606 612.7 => 153.5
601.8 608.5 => 151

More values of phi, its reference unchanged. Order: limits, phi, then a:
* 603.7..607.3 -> 3.1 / 22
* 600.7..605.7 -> 3.4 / 30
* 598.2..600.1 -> 1.7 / 5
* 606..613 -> 3.1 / 22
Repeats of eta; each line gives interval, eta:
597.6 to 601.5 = 2313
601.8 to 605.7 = 2395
